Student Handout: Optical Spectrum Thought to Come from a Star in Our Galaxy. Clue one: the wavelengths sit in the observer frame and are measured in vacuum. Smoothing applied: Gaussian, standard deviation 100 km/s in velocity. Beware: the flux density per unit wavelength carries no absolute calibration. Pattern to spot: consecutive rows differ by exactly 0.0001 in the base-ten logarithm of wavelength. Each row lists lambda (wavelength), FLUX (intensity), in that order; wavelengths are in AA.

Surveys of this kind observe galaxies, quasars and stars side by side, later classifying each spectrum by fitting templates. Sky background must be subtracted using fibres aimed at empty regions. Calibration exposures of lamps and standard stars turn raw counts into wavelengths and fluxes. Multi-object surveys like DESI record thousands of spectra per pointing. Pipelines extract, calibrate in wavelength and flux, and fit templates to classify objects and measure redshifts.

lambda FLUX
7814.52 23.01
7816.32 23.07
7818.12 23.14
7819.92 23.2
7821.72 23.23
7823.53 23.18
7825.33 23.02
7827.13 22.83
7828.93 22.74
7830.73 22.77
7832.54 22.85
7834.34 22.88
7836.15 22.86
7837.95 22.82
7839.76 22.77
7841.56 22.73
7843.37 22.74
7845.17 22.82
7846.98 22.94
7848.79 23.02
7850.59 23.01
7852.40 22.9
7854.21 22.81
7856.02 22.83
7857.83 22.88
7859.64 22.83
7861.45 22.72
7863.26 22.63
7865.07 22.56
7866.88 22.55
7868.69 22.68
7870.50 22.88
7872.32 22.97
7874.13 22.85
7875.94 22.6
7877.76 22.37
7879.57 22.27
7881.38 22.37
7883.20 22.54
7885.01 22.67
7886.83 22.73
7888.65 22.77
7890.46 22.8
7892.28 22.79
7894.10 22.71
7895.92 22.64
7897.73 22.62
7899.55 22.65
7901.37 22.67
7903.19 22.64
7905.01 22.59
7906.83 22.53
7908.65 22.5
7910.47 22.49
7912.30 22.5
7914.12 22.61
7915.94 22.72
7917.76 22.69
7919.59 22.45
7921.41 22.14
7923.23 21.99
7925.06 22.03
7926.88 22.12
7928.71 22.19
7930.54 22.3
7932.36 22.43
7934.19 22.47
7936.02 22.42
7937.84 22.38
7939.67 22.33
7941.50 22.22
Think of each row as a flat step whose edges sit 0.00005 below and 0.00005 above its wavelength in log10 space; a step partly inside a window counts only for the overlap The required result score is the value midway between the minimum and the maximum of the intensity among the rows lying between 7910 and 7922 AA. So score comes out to 22.4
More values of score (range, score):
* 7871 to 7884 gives 22.6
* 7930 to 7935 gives 22.4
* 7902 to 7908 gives 22.6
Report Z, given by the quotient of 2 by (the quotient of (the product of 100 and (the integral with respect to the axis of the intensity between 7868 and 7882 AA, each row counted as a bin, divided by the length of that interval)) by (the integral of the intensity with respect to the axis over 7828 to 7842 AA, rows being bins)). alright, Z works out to 0.282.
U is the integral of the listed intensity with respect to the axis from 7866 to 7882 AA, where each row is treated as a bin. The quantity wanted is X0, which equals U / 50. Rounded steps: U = 362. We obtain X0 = 7.2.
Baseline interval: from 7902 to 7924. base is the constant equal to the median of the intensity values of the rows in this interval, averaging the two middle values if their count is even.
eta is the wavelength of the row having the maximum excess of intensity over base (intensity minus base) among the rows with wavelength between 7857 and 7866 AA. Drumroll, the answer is 7857.83 AA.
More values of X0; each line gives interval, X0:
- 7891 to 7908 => 7.7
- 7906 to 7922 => 7.2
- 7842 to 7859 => 7.8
